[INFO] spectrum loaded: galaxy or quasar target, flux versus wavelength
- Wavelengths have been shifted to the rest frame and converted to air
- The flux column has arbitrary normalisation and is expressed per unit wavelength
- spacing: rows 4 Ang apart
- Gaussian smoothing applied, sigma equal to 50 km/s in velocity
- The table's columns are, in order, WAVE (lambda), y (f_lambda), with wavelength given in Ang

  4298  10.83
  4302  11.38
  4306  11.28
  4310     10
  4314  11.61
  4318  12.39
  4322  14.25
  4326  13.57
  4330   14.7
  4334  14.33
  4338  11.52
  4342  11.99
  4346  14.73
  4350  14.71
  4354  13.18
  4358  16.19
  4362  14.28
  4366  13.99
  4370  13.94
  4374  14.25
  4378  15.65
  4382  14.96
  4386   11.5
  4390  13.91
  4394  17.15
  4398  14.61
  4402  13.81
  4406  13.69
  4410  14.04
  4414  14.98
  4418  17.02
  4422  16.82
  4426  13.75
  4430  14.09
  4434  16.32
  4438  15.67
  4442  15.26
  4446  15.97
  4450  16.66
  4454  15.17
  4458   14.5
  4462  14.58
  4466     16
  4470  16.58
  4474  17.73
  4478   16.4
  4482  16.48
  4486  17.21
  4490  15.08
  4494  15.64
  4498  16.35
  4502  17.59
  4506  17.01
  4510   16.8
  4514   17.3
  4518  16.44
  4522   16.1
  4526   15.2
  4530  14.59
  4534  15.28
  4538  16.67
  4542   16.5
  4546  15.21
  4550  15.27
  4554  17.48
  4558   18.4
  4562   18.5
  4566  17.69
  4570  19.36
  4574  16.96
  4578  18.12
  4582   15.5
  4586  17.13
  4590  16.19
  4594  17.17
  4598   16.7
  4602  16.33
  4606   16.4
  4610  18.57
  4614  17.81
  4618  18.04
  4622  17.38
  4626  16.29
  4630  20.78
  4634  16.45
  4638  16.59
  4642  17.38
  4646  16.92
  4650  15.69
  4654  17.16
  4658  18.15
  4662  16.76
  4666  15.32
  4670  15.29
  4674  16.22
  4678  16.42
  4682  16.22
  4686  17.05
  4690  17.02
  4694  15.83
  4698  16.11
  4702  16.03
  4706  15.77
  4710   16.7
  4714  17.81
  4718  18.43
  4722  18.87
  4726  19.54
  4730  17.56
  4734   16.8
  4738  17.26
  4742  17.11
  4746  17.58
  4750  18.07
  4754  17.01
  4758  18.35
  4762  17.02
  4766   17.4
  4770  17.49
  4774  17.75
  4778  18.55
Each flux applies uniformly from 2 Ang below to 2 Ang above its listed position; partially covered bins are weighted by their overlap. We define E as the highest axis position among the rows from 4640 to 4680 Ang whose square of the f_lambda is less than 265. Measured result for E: 4674 Ang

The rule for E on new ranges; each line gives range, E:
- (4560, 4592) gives 4590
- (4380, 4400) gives 4398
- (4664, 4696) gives 4694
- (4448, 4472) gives 4466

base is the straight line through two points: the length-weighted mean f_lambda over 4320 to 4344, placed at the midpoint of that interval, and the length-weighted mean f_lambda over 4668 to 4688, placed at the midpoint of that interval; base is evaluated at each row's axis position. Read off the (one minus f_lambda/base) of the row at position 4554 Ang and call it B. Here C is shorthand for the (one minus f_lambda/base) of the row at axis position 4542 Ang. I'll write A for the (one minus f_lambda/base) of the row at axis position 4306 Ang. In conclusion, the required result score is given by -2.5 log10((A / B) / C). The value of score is -2.6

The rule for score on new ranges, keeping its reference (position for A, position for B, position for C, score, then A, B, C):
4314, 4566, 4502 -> -1.6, 0.12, -0.15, -0.19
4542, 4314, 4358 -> -1.5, -0.09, 0.12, -0.19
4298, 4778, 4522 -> -3.5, 0.17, -0.09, -0.08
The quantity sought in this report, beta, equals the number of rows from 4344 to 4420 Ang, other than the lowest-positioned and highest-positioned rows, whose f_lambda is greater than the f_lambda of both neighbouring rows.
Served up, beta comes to 3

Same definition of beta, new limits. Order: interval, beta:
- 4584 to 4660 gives 5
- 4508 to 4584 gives 5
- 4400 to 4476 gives 3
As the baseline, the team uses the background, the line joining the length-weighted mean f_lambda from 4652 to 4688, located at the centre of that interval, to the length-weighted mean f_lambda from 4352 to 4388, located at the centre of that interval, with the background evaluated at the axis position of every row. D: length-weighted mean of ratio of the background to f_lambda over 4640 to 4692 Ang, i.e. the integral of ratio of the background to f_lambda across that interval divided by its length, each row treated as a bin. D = 0.996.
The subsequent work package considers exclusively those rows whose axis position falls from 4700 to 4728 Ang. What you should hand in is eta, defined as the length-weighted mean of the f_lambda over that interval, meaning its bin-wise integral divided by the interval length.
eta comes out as 17.6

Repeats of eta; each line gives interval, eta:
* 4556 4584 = 17.8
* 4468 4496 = 16.4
